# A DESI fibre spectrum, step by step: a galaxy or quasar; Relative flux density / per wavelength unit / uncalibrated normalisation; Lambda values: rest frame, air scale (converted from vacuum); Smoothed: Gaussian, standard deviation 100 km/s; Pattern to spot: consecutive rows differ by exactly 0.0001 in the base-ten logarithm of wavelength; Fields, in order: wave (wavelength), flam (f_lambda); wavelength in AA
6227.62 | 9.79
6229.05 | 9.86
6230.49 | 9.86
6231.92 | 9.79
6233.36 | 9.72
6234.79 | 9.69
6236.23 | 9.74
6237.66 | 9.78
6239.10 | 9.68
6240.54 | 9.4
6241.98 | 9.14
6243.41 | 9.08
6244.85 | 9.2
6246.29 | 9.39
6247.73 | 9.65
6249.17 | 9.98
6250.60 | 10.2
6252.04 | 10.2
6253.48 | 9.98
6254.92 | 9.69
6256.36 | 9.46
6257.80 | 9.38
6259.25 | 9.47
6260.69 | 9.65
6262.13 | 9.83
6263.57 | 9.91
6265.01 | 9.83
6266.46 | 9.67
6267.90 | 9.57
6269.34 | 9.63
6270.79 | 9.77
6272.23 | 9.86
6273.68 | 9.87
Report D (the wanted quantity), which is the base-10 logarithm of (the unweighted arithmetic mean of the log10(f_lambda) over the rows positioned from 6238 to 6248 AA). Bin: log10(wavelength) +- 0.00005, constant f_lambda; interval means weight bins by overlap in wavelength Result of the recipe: -0.0127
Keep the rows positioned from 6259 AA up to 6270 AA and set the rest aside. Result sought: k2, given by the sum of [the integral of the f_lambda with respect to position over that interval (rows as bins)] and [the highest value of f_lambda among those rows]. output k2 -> 117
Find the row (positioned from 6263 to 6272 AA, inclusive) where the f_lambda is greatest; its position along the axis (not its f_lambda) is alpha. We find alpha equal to 6263.57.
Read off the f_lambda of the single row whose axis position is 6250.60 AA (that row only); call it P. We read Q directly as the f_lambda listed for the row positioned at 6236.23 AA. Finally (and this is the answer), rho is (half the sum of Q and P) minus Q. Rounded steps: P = 10.2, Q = 9.74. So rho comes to 0.23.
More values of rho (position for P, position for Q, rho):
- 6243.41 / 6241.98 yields -0.03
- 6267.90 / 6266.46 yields -0.05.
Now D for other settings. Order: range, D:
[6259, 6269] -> -0.0057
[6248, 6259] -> -0.0031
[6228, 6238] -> -0.0043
